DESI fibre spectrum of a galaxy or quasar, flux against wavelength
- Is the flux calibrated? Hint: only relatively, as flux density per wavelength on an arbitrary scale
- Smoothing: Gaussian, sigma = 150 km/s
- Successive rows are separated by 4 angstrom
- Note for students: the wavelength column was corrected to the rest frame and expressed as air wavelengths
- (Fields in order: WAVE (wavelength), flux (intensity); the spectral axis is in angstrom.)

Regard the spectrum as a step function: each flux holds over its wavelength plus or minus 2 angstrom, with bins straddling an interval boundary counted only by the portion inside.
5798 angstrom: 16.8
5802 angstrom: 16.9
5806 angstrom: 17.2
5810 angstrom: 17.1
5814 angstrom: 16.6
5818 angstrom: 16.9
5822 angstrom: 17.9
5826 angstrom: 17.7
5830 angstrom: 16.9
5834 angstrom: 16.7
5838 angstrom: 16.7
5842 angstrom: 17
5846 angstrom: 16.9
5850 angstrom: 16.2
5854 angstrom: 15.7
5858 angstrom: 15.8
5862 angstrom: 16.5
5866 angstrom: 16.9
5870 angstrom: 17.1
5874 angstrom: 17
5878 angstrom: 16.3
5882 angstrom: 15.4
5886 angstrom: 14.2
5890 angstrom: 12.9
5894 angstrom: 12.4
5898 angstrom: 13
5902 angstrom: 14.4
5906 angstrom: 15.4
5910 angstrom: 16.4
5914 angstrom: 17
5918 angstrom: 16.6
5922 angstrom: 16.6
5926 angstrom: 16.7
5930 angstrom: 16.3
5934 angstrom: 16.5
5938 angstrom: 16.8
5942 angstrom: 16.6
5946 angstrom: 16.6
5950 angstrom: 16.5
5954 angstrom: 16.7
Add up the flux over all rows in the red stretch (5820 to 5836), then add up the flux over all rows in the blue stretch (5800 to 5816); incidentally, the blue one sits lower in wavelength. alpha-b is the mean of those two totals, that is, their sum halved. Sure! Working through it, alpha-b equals 68.5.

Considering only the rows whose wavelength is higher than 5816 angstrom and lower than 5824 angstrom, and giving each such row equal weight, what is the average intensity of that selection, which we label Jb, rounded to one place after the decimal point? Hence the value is 17.4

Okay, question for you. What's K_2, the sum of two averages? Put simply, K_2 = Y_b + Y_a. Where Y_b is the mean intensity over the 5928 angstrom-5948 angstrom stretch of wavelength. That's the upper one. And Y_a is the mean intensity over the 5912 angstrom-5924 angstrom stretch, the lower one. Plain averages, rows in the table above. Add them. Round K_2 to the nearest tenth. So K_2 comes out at 33.3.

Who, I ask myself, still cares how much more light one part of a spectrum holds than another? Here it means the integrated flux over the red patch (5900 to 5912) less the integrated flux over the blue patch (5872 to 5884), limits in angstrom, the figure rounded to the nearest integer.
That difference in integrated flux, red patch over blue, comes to -10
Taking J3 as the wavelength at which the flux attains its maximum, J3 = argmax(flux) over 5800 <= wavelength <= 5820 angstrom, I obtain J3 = 5806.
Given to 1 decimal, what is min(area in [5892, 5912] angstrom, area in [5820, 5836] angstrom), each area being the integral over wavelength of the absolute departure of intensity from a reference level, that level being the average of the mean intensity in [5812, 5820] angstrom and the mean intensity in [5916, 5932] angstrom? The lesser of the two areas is 10.4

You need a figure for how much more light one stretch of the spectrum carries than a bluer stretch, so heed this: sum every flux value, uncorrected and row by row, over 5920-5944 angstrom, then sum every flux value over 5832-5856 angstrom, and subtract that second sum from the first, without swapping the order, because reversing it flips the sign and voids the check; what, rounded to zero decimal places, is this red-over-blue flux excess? 0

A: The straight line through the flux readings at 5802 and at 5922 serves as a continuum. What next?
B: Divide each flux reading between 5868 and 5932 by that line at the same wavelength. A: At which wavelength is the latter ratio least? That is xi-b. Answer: 5894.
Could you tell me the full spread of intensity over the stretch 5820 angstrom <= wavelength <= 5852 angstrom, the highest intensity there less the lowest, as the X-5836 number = 1.70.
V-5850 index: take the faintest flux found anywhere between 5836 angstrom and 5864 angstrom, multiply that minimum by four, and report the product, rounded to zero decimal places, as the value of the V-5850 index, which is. 63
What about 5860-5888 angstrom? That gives 57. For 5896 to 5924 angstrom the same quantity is 52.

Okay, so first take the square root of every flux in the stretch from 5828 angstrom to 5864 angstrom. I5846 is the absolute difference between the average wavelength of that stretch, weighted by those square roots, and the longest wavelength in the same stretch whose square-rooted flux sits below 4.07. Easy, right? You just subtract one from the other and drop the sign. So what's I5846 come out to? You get 16.1 angstrom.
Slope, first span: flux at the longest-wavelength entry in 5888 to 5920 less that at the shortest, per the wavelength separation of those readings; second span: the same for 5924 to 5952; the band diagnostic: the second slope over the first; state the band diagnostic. 0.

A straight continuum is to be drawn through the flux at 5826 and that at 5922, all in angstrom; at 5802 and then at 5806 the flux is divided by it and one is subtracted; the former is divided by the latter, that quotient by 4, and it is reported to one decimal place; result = 0.4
